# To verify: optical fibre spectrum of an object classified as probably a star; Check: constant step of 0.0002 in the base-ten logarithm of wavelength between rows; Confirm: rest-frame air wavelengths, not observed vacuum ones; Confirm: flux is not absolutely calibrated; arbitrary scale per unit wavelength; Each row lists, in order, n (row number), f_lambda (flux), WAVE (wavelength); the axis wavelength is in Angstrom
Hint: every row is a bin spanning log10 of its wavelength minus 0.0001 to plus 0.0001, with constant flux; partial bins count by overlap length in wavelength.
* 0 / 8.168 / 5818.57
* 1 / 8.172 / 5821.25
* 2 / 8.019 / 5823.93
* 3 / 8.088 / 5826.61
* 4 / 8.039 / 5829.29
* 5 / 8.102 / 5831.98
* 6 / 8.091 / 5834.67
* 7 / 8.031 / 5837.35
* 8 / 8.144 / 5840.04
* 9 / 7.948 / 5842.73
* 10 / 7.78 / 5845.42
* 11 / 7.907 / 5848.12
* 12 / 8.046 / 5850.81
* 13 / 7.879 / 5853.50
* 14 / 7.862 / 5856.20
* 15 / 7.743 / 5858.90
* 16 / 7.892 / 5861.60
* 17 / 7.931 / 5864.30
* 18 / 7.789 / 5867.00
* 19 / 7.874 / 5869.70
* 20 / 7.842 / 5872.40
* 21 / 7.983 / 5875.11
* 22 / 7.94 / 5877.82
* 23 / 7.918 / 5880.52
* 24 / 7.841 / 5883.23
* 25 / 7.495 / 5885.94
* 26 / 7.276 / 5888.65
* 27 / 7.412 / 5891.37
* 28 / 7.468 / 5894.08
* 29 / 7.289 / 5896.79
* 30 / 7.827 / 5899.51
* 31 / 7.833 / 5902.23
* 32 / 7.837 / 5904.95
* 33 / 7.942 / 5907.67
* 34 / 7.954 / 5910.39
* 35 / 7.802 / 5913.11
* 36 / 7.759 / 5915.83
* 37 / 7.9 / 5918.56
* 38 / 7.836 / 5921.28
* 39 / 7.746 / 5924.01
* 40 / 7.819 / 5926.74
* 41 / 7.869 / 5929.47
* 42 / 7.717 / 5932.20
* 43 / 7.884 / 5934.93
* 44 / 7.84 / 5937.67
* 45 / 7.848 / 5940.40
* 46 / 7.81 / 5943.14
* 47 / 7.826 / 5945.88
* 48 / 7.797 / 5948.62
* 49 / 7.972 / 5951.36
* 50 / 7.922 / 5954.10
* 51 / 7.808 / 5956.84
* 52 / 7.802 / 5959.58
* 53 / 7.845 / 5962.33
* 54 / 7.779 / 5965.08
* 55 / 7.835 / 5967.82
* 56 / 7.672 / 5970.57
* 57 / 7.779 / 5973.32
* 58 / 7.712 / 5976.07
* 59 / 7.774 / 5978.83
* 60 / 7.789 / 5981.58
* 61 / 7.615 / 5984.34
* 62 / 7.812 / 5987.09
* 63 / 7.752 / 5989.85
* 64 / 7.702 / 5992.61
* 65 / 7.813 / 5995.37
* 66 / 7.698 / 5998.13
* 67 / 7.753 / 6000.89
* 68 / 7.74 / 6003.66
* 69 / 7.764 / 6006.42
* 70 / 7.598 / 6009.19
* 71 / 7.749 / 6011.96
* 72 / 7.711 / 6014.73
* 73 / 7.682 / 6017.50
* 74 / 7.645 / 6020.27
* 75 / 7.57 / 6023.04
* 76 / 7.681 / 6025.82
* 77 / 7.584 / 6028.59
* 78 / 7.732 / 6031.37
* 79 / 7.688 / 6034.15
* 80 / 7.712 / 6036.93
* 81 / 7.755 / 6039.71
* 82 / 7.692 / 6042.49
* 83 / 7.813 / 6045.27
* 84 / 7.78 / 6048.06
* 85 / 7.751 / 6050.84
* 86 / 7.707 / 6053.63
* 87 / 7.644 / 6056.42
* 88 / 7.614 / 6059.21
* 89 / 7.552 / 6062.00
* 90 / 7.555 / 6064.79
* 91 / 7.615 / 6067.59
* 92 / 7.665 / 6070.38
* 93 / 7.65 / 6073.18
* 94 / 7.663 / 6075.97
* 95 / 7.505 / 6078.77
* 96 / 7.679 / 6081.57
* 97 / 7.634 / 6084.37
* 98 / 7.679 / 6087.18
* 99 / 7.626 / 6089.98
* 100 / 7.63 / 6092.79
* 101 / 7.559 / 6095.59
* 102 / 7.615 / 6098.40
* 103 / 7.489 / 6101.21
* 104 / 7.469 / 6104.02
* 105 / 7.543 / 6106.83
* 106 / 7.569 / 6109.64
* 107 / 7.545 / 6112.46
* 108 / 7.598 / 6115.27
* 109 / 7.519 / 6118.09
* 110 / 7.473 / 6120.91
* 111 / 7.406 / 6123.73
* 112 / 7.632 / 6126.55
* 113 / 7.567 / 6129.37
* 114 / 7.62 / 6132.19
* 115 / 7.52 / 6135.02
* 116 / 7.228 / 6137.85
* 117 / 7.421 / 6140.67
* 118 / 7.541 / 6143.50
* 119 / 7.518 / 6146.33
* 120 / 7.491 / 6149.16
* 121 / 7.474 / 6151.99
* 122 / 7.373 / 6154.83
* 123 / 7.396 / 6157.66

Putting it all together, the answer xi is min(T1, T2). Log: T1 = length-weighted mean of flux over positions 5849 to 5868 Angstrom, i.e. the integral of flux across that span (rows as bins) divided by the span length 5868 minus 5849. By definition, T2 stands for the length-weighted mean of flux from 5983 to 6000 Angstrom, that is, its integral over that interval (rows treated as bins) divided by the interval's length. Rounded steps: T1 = 7.88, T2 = 7.74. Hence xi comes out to 7.74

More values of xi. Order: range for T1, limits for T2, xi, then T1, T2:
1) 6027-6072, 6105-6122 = 7.54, 7.68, 7.54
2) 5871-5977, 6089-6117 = 7.56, 7.78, 7.56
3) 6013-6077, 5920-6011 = 7.67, 7.67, 7.78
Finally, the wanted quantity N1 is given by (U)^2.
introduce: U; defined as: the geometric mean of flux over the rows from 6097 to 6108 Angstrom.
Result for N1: 57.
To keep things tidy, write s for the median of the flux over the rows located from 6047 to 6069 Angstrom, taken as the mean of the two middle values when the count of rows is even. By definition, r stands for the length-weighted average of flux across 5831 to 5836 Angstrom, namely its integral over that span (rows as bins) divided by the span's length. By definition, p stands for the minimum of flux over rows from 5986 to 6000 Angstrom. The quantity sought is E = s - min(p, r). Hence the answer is -0.07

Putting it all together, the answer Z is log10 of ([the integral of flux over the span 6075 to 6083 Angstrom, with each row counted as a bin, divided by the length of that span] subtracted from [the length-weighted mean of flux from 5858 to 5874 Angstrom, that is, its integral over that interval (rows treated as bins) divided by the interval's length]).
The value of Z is -0.62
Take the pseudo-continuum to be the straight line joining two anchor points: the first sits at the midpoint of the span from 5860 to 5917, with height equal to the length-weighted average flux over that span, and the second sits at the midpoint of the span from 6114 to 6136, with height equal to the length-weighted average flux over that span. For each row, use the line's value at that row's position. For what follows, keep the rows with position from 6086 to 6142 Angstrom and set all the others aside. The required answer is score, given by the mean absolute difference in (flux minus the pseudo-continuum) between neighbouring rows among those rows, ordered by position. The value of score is 0.09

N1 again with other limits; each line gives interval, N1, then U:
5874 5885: 63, 7.92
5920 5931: 61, 7.82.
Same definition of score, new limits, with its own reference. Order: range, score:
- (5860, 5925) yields 0.12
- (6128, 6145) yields 0.15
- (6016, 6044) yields 0.07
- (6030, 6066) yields 0.05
